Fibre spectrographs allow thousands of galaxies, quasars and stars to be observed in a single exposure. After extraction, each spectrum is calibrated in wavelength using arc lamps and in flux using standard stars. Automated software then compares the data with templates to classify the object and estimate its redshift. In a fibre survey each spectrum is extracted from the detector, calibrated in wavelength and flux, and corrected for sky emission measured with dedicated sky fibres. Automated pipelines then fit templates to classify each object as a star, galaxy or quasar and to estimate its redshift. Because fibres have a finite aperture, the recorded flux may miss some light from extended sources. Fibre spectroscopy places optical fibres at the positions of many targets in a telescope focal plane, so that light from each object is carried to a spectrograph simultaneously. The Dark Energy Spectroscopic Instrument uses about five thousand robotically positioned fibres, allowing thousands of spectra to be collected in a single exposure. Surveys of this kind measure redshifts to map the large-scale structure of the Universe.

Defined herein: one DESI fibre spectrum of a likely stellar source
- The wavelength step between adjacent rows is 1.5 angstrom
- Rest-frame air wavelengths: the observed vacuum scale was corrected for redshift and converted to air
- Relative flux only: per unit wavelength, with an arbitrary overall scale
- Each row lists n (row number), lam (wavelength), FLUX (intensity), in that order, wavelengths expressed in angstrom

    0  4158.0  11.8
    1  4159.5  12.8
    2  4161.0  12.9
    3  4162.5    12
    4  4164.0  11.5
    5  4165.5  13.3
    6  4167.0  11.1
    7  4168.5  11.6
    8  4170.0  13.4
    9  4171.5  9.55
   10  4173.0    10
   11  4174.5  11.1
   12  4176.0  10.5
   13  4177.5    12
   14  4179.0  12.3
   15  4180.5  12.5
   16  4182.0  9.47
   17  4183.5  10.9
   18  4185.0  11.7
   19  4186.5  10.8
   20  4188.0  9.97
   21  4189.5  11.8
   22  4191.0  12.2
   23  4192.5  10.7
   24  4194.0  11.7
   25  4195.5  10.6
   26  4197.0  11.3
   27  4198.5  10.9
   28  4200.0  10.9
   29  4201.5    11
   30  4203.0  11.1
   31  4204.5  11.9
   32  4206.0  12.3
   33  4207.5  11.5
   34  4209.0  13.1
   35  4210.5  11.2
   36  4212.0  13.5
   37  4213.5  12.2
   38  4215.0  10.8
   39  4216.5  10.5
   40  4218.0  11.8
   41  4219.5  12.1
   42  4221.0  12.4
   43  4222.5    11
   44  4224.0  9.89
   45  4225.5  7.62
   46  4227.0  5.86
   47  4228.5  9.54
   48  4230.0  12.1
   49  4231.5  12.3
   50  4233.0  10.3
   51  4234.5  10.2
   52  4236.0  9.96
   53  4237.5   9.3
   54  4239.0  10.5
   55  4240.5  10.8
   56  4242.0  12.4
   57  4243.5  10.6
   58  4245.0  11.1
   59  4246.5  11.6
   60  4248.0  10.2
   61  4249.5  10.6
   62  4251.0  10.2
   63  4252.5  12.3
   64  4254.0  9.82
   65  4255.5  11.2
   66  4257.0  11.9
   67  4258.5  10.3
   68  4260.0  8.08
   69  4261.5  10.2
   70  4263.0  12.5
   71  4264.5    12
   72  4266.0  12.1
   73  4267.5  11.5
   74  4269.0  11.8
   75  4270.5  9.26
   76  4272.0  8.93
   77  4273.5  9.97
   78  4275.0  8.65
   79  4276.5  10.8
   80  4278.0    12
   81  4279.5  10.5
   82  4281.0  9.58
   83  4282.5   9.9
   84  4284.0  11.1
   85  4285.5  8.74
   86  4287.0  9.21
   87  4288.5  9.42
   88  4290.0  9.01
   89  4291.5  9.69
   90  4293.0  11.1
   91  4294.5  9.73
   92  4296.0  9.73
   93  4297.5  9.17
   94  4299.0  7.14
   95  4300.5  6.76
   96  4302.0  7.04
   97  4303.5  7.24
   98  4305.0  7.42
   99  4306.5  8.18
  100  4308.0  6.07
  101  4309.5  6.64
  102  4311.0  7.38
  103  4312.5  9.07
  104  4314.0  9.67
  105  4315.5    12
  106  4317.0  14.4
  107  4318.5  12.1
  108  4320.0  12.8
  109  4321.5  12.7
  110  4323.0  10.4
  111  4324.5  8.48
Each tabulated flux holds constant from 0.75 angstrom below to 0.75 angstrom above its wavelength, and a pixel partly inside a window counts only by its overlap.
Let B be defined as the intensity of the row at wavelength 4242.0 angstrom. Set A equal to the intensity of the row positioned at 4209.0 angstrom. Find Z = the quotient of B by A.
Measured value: 0.95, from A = 13.1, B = 12.4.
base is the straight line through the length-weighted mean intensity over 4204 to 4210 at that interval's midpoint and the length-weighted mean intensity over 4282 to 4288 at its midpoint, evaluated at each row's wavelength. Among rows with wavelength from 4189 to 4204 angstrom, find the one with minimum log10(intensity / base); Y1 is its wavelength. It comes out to 4195.5 angstrom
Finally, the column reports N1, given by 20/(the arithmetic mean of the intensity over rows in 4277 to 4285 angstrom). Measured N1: 1.9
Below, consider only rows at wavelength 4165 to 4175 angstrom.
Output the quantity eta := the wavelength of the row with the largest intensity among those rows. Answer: 4170.0 angstrom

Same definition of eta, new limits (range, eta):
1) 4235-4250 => 4242.0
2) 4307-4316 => 4315.5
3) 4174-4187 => 4180.5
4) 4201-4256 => 4212.0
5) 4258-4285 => 4263.0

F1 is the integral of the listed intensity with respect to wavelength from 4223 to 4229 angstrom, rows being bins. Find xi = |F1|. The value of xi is 50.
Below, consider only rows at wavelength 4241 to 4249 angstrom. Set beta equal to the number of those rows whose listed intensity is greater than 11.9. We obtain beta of 1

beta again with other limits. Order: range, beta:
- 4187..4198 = 1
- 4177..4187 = 3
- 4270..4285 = 1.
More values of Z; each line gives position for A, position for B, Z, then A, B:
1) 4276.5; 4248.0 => 0.94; 10.8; 10.2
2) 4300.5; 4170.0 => 1.98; 6.76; 13.4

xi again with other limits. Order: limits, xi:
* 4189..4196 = 80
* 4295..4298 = 28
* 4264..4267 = 36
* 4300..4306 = 43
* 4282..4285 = 31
